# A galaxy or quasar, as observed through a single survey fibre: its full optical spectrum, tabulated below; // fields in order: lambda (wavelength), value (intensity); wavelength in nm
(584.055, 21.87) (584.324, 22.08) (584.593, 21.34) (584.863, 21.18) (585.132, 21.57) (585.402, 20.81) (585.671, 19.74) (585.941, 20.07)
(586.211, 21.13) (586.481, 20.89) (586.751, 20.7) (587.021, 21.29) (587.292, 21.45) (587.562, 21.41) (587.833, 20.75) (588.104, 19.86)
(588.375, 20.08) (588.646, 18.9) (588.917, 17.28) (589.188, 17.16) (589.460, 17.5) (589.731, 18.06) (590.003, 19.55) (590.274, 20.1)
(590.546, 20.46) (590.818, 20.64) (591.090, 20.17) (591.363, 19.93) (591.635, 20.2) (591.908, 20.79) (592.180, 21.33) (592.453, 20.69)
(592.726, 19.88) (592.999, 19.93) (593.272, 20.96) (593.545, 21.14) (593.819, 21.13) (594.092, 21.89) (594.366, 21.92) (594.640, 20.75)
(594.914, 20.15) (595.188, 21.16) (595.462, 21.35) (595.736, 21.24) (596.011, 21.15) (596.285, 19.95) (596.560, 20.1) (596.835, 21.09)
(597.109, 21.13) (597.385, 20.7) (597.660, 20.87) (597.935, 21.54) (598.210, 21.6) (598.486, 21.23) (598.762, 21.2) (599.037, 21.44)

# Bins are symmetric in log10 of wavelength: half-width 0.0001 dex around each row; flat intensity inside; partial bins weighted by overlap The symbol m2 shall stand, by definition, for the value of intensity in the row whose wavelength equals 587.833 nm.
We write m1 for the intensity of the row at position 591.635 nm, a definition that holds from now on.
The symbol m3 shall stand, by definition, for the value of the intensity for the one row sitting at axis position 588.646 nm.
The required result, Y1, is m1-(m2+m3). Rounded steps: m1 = 20.2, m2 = 20.75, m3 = 18.9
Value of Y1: -19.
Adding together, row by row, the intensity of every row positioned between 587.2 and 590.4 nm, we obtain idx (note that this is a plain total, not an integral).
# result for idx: 232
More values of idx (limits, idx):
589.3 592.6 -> 239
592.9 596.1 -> 253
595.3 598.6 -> 252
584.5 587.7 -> 252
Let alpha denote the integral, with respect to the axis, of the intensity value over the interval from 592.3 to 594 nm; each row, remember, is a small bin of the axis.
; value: 35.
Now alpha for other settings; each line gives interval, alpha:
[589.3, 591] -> 33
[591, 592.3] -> 27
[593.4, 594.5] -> 24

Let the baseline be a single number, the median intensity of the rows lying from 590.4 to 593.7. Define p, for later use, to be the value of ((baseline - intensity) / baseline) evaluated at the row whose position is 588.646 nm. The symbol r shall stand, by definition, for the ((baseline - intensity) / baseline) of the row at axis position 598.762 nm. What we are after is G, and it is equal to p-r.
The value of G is 0.112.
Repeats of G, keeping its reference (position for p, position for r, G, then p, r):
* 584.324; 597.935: -0.026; -0.07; -0.05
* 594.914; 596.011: 0.049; 0.02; -0.03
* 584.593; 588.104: -0.072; -0.04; 0.03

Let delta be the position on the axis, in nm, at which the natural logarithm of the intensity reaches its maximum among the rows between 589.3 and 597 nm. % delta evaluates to 594.366 nm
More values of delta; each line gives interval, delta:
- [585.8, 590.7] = 587.292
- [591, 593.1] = 592.180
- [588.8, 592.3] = 592.180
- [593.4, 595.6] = 594.366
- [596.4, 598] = 597.935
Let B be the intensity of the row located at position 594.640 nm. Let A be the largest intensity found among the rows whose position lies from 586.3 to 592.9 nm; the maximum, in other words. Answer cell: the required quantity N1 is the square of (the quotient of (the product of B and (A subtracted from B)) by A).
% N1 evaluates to 0.5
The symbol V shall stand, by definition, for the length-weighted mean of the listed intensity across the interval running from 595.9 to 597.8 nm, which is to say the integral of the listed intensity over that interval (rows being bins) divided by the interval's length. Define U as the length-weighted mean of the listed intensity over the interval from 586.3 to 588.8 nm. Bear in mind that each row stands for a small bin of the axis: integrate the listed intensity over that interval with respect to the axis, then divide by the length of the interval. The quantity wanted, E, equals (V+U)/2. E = 20.6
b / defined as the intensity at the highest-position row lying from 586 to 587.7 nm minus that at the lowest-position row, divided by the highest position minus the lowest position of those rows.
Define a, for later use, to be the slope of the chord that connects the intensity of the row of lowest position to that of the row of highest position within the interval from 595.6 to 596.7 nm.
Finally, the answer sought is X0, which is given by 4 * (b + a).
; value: -5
